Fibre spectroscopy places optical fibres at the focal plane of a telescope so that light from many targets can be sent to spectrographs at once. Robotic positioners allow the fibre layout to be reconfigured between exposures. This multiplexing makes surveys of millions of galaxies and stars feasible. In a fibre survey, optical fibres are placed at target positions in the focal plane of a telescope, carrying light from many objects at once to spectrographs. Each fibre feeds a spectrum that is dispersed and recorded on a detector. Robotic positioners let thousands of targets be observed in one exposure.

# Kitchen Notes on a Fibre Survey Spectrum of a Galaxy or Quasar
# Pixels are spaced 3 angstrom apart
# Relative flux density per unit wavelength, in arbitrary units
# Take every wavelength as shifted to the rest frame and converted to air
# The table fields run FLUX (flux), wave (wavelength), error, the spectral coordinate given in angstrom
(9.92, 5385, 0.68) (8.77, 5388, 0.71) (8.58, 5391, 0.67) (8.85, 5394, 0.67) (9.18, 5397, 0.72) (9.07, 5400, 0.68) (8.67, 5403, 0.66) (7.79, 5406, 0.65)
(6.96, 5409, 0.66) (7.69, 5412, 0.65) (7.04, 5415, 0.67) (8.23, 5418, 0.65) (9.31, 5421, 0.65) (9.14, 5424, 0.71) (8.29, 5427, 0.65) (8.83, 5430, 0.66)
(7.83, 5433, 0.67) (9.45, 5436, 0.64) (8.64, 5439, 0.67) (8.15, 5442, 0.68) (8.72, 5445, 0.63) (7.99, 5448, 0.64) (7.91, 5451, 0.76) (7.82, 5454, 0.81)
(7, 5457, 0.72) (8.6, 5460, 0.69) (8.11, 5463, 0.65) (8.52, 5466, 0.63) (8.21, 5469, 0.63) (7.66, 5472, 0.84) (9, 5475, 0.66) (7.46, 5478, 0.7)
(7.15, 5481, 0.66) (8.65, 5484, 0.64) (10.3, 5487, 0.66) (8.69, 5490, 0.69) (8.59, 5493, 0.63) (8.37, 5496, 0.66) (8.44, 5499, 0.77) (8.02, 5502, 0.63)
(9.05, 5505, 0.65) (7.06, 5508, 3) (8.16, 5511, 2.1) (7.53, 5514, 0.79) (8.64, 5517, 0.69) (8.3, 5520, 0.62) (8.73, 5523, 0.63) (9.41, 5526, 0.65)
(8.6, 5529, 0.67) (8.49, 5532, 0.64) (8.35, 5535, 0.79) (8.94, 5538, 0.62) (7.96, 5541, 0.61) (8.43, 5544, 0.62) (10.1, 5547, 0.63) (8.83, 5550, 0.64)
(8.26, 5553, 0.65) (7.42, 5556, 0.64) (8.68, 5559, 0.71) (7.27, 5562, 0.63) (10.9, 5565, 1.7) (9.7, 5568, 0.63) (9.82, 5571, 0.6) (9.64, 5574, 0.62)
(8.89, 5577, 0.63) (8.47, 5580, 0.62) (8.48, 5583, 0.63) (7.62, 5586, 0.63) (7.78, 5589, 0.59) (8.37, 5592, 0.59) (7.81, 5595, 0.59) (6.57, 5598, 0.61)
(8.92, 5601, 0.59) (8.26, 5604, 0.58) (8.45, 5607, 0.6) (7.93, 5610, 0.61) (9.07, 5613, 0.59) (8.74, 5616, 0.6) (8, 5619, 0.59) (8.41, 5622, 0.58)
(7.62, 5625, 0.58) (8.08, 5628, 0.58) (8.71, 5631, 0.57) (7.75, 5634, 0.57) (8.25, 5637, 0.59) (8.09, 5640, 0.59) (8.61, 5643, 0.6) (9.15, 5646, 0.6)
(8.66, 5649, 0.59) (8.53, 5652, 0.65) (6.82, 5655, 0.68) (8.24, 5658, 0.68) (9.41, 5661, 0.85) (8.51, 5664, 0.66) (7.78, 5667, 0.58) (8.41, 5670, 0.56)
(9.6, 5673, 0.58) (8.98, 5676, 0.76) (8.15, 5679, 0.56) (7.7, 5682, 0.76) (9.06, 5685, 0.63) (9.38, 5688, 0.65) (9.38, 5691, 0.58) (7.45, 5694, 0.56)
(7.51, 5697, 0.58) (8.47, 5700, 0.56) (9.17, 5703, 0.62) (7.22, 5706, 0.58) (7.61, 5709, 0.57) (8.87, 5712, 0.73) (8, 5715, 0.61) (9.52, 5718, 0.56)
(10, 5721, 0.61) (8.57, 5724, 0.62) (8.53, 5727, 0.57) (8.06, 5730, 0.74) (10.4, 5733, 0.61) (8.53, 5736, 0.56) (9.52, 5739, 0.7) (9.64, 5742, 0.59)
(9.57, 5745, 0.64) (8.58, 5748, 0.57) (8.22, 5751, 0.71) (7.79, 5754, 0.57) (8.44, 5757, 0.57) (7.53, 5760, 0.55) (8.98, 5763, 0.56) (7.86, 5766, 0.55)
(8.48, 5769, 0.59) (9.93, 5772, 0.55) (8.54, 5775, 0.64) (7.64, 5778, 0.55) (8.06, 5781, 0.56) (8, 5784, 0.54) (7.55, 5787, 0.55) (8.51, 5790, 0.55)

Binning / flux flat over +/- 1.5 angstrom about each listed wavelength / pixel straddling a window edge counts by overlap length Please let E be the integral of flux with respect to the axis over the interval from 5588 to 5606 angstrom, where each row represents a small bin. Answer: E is 143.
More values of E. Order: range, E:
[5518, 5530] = 105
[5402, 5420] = 139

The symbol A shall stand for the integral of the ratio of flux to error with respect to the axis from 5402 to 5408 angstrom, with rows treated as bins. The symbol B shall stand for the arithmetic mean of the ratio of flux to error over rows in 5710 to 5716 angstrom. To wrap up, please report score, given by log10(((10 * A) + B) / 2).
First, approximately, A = 74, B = 12.6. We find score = 2.58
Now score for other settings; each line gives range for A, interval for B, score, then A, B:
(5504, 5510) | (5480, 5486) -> 2.35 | 44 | 12.2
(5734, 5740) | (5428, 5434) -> 2.65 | 88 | 12.5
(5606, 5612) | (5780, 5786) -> 2.62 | 82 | 14.6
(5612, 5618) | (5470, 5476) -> 2.65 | 89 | 11.4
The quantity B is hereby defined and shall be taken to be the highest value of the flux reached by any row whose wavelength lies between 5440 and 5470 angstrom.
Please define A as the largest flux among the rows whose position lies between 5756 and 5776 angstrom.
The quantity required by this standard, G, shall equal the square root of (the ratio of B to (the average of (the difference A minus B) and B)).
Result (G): 1.33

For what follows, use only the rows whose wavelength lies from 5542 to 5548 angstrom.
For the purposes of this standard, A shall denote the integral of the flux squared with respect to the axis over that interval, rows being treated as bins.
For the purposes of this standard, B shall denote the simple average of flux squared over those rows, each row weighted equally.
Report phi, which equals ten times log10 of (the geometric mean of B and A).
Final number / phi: 23.2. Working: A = 500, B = 87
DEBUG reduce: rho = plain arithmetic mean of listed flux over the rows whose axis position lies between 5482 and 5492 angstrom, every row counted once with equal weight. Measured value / 9.2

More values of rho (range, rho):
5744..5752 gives 8.8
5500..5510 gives 8.0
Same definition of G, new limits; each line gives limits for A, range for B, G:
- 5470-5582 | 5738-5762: 1.33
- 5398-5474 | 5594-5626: 1.39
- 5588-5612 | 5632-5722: 1.50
